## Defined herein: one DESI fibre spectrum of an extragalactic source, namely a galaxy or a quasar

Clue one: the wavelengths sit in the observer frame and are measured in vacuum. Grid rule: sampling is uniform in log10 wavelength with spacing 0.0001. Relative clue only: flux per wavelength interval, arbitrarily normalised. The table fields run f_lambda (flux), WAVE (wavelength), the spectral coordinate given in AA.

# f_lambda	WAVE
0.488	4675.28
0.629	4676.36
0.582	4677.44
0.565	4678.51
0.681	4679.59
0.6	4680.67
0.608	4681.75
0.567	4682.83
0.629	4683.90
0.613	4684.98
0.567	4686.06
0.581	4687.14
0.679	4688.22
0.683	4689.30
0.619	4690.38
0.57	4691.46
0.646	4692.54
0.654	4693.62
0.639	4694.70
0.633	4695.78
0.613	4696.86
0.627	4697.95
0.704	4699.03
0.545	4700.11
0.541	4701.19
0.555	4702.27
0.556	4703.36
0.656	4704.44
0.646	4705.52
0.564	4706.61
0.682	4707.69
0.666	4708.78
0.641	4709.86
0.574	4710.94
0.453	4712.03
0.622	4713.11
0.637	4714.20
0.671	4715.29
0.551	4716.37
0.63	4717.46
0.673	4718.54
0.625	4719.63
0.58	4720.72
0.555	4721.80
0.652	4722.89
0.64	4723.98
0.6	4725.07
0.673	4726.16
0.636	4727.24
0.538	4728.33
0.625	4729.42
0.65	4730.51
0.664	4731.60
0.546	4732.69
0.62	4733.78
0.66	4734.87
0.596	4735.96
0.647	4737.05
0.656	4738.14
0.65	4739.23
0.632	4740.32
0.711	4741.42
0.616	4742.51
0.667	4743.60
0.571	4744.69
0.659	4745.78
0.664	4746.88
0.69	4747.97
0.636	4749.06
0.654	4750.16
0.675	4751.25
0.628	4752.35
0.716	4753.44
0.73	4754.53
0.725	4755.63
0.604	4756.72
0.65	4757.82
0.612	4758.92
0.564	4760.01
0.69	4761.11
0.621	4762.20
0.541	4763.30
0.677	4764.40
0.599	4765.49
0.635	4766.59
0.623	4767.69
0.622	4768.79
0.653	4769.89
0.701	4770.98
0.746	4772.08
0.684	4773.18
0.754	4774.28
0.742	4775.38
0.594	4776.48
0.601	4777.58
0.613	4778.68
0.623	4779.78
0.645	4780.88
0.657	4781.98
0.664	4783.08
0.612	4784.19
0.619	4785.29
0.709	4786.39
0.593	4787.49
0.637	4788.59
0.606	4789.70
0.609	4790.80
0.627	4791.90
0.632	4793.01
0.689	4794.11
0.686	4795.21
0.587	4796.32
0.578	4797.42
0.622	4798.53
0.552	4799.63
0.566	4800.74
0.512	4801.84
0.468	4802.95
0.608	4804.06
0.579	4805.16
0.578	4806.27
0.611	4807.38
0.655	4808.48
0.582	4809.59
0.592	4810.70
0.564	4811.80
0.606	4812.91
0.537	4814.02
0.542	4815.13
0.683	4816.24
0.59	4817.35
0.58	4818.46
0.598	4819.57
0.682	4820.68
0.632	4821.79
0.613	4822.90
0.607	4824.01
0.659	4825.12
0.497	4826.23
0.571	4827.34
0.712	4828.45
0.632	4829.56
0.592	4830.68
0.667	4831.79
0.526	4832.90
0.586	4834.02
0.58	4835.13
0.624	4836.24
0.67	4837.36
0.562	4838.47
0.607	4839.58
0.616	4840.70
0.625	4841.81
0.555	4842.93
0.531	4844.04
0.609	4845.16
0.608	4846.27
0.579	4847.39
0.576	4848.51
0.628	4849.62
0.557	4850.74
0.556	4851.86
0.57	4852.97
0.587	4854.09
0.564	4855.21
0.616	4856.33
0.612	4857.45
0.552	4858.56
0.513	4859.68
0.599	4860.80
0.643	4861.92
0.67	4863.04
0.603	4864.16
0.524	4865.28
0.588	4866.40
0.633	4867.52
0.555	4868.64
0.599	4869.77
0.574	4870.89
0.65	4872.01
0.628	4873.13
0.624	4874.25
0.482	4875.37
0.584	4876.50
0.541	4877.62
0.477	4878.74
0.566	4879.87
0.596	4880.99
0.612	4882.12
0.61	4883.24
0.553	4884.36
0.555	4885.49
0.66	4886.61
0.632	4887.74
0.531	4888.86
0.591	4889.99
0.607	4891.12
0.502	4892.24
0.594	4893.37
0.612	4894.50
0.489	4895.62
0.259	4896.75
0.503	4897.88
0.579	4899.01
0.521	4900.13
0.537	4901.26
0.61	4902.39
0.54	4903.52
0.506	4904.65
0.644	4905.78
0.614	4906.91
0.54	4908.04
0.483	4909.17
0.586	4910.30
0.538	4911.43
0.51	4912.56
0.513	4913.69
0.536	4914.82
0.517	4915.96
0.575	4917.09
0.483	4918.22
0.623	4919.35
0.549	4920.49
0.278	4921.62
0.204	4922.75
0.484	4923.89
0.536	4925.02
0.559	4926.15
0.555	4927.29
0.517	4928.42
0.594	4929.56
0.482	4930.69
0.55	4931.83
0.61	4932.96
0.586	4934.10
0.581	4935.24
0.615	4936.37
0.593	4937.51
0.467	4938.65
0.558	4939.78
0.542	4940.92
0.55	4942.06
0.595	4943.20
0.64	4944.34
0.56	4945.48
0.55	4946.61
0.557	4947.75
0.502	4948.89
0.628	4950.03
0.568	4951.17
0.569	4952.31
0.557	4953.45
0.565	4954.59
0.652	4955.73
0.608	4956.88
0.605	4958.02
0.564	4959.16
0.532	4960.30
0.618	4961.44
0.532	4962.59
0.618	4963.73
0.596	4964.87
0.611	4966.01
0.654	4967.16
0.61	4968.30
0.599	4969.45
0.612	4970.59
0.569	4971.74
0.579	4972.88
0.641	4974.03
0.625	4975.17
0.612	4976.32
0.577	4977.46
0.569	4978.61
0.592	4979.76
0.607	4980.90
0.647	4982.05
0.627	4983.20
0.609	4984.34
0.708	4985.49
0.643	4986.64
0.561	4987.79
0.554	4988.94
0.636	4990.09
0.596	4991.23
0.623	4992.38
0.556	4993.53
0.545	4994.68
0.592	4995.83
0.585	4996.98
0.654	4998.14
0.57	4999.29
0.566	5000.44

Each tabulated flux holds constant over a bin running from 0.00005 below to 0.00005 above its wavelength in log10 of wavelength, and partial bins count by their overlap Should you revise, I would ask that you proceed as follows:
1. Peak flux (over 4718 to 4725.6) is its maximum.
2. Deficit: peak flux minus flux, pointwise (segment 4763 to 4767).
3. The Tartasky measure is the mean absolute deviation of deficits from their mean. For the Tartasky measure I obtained 0.043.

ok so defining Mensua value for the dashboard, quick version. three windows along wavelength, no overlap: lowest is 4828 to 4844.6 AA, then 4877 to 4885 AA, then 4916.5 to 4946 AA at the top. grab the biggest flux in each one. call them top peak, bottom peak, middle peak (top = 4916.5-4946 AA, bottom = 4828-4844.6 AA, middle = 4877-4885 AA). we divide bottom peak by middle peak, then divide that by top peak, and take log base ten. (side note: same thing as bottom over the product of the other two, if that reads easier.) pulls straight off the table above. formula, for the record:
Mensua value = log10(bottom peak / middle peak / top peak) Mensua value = 0.26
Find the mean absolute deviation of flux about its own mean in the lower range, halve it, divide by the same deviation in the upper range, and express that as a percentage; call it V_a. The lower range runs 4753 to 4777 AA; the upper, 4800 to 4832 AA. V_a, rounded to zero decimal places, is 63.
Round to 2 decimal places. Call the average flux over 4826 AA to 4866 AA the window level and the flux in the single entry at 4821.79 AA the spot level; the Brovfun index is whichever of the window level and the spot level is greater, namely 0.63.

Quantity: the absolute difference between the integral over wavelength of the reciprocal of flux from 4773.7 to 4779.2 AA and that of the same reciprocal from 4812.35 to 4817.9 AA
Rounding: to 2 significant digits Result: 1.0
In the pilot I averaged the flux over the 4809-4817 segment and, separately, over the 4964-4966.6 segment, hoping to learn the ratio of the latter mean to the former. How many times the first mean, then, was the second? 1.03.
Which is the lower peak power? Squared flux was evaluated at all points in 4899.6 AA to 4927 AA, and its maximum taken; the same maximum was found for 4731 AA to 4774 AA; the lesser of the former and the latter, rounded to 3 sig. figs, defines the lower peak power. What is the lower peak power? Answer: 0.415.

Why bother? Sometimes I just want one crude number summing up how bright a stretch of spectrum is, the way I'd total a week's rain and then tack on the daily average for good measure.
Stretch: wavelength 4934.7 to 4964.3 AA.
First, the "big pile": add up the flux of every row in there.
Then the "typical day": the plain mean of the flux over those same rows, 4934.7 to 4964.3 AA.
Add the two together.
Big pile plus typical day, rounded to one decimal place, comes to 15.5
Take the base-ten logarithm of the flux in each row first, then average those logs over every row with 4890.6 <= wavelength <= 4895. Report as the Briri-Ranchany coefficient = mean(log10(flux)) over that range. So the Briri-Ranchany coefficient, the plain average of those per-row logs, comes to -0.239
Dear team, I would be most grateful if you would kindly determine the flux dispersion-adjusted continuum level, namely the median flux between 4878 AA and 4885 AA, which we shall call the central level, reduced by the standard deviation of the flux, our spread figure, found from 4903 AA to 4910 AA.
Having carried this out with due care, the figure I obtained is 0.52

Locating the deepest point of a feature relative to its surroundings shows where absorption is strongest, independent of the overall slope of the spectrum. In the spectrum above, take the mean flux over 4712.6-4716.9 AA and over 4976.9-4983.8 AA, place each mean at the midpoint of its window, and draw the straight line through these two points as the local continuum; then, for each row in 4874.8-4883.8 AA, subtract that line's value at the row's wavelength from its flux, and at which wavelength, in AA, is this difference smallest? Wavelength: 4878.74 AA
